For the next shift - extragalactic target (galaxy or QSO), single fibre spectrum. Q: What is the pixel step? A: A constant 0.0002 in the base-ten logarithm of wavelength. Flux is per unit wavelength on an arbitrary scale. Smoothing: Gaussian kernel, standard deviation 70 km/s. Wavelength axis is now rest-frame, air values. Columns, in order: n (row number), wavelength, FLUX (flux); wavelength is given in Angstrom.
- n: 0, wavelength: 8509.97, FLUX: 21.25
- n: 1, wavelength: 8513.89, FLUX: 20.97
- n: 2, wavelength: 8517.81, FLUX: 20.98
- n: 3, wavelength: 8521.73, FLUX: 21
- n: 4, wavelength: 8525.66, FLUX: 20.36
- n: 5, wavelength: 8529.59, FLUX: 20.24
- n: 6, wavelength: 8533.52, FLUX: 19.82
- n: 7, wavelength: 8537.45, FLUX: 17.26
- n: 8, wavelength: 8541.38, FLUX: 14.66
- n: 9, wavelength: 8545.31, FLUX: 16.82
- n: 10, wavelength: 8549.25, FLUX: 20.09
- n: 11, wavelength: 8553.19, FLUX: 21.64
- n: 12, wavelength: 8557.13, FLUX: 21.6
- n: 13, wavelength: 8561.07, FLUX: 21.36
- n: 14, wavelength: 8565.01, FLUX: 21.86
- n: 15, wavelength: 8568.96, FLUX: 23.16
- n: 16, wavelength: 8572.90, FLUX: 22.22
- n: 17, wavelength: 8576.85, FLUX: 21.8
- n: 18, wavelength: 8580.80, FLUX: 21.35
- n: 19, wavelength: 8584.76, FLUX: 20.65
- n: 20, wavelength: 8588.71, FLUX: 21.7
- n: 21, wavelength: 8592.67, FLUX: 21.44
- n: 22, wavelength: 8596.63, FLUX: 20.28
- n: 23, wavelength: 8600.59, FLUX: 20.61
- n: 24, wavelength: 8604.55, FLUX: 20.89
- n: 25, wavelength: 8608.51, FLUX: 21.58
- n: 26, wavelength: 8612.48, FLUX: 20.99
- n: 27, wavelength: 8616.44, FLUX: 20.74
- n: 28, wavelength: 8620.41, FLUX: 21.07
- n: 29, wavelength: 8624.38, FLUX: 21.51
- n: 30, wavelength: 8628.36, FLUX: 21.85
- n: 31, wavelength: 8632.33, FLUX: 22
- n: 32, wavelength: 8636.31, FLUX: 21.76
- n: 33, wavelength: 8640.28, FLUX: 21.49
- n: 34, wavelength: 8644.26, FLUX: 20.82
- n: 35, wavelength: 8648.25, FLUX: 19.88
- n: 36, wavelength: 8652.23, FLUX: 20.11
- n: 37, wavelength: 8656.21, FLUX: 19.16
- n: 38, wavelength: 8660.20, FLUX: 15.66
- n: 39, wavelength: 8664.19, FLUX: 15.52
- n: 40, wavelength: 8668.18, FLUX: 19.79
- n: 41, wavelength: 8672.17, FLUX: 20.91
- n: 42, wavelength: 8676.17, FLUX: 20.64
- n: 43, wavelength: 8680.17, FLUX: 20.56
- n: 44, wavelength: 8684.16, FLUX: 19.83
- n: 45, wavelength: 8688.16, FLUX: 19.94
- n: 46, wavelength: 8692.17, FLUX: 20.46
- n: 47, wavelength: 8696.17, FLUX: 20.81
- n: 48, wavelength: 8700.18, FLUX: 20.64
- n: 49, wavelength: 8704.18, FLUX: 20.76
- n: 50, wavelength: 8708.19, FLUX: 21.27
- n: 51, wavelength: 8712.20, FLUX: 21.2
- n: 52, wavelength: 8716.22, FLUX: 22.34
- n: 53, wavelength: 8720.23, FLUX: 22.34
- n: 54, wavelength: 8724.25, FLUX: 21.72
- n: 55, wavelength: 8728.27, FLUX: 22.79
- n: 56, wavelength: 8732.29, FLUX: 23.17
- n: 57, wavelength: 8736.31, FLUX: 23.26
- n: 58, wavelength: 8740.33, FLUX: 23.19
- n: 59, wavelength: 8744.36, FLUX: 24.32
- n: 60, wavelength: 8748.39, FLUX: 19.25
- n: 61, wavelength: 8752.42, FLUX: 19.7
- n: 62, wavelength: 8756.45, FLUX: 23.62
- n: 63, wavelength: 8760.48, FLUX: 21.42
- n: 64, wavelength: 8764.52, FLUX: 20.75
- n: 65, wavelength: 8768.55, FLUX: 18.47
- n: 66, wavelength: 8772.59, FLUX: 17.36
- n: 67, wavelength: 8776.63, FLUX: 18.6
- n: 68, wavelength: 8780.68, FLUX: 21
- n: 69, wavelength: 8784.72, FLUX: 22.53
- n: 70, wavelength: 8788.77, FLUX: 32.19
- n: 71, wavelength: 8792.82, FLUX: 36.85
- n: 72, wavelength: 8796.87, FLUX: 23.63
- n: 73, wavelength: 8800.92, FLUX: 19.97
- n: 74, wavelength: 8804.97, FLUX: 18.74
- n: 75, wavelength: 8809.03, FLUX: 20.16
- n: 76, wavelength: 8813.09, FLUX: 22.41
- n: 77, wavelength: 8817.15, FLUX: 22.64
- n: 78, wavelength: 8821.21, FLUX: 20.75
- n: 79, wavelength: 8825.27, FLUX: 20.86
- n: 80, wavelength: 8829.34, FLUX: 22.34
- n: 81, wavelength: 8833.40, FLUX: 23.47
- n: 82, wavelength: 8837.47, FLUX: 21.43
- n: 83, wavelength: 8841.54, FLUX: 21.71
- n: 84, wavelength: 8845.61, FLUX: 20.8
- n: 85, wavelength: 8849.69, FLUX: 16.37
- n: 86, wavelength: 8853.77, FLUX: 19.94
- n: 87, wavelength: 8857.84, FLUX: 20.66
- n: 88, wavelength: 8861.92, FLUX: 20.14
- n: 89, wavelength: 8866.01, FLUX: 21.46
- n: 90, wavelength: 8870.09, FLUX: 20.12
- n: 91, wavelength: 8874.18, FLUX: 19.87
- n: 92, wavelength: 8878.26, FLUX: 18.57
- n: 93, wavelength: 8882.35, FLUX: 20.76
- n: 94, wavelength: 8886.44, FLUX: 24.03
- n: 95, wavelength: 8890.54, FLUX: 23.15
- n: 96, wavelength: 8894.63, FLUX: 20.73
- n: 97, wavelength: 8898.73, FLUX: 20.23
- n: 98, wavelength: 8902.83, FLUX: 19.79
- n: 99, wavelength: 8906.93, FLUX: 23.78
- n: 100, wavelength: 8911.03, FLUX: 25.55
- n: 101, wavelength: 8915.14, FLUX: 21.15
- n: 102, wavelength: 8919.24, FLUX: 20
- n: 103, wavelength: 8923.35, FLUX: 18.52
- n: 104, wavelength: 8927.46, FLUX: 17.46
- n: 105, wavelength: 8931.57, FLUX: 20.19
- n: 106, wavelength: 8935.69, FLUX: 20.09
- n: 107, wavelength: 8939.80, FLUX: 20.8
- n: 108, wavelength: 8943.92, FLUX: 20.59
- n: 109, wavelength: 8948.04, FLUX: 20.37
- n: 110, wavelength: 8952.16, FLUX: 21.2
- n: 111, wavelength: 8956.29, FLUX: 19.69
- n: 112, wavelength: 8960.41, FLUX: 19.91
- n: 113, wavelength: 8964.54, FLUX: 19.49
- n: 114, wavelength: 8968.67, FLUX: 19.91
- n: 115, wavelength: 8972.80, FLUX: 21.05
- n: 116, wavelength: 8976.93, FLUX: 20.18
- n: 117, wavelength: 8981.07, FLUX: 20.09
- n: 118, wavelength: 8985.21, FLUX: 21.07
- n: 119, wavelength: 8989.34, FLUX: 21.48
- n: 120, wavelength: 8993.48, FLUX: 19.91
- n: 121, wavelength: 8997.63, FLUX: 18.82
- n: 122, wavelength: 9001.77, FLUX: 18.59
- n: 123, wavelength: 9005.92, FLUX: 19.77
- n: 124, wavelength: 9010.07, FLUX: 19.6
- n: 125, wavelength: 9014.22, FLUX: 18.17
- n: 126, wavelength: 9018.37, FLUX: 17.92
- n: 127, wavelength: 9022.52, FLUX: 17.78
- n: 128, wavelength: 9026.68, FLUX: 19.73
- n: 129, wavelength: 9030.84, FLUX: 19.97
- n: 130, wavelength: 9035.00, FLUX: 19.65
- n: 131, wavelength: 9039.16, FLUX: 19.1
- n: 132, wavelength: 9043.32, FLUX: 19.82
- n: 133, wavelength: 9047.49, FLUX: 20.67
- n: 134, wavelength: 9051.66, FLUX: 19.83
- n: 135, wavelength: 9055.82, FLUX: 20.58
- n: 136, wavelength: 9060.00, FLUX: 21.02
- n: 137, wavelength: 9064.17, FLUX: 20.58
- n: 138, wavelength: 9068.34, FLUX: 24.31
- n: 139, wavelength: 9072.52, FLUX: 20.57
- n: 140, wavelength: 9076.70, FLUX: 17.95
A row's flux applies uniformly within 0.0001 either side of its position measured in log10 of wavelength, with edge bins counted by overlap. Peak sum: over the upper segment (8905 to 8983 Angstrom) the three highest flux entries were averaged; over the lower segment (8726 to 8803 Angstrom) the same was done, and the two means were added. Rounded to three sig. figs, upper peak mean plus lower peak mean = 54.6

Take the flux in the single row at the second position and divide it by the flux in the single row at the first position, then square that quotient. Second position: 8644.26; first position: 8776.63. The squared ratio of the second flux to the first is 1.25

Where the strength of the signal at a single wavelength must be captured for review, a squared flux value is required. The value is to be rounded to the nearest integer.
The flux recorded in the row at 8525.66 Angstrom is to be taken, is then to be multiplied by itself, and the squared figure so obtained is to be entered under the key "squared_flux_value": 415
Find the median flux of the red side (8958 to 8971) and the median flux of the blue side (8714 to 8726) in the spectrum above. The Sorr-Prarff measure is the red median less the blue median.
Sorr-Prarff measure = -2.4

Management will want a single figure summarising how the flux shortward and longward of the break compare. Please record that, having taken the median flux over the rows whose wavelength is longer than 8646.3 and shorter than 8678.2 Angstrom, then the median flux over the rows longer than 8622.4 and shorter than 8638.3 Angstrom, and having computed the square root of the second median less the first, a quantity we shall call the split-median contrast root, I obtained 1.4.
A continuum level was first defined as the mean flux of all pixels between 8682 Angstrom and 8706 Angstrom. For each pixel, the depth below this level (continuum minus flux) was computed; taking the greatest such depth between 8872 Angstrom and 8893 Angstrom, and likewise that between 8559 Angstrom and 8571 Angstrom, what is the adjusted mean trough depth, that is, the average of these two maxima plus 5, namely 5.4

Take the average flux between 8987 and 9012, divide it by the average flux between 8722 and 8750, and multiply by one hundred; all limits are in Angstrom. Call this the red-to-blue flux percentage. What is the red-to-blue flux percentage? 87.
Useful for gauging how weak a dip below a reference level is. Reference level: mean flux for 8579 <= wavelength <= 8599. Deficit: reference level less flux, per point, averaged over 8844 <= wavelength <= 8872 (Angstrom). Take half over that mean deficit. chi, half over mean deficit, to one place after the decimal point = 0.4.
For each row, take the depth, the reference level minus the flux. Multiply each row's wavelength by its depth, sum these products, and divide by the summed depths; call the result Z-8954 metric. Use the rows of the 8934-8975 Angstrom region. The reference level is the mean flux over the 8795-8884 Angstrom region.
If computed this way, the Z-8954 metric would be 8957.0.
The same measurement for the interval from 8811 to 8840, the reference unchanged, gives 8825.4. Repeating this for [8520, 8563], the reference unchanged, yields 8538.2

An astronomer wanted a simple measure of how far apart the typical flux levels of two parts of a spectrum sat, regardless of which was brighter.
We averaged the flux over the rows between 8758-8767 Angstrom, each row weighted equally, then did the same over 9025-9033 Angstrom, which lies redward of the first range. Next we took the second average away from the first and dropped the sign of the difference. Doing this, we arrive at 1.2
